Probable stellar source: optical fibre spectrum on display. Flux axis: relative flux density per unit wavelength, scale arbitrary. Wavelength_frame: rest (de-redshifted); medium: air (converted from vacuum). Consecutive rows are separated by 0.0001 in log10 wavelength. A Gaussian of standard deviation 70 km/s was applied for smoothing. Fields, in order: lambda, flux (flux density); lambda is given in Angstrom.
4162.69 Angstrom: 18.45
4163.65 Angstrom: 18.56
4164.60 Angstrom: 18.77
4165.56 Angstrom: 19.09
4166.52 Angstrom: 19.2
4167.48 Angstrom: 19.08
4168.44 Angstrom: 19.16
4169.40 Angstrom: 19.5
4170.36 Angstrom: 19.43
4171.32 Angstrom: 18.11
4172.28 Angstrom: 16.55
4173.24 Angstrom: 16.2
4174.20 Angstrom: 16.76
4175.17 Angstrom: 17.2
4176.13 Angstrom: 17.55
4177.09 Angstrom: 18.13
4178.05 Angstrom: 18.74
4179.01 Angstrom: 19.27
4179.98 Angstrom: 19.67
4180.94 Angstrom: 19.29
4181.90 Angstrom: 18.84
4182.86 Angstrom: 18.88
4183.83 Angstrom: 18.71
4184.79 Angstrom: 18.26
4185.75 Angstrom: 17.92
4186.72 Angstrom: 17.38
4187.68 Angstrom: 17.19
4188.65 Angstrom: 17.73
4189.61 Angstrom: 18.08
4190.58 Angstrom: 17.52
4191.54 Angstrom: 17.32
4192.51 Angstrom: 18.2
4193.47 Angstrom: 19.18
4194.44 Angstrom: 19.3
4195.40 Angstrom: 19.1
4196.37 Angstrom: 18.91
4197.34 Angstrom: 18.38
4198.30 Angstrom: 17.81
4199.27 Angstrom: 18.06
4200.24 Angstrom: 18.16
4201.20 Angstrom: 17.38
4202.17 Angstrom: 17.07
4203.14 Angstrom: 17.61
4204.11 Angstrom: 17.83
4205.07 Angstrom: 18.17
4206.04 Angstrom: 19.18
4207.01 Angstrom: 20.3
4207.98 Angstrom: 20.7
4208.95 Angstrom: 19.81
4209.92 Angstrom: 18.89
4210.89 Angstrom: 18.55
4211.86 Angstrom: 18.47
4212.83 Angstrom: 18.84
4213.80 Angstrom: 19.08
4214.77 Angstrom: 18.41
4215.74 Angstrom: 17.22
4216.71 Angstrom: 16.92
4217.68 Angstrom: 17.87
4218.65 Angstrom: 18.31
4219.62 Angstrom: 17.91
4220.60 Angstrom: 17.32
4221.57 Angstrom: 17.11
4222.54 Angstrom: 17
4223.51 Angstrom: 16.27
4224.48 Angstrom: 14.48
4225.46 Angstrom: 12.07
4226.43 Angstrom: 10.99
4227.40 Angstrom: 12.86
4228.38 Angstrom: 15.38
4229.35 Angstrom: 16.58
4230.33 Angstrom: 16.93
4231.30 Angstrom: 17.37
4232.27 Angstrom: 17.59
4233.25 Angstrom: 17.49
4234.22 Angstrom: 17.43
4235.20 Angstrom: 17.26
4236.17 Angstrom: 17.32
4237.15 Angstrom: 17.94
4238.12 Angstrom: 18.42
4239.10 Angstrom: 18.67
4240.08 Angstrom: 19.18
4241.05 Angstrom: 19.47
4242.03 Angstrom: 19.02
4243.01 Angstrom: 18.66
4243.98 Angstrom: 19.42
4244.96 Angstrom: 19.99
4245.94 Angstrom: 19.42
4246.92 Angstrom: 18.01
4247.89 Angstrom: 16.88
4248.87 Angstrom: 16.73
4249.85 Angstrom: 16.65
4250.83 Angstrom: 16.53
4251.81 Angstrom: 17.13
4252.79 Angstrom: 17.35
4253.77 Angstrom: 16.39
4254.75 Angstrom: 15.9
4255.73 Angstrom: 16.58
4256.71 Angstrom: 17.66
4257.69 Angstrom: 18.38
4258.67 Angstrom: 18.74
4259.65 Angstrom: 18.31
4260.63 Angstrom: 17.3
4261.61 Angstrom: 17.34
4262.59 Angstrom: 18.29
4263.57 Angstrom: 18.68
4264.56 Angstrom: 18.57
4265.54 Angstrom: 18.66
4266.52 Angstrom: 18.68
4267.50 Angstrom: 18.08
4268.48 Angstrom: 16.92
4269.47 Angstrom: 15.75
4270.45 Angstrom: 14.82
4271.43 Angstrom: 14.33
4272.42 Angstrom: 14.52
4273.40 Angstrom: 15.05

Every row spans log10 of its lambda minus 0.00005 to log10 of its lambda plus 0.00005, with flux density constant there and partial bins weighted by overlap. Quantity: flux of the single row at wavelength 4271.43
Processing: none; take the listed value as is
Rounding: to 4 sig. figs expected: 14.33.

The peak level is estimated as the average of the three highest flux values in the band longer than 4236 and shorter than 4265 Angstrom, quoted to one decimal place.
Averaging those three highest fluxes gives 19.6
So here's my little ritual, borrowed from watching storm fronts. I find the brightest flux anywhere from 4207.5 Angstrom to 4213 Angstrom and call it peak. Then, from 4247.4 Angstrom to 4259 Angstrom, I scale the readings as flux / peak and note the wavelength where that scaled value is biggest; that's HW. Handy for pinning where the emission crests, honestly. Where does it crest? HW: 4258.67 Angstrom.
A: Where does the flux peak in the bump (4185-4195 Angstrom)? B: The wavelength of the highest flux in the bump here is 4194.44 Angstrom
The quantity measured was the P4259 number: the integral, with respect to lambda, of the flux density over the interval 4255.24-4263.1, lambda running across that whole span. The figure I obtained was 140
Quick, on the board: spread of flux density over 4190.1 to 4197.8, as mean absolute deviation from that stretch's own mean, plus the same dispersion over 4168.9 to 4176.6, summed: 1.6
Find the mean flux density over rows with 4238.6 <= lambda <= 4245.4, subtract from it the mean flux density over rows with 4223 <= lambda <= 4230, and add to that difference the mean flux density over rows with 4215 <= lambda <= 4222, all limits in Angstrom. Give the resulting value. 23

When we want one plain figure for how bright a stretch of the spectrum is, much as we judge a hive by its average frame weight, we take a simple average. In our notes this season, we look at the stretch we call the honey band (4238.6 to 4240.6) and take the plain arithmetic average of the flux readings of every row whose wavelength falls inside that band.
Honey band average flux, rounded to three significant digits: 18.9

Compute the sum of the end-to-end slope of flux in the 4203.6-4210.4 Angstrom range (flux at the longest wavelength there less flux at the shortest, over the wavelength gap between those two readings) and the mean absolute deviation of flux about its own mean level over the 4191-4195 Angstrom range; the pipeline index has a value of 0.92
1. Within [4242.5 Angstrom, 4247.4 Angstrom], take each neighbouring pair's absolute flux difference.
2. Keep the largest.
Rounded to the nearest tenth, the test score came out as 1.4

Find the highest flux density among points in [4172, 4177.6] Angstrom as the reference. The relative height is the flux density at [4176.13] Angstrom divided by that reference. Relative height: 0.97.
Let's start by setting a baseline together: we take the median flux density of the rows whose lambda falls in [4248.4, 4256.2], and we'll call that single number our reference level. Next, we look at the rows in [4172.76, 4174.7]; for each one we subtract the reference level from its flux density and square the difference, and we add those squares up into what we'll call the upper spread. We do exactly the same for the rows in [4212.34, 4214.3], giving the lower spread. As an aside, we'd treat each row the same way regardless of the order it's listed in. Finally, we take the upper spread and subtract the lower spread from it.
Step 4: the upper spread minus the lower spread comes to -11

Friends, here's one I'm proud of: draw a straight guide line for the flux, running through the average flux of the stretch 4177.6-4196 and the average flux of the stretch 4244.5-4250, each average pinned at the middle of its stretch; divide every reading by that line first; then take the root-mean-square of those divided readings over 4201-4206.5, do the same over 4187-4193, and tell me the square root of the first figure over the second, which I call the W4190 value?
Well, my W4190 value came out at 1.01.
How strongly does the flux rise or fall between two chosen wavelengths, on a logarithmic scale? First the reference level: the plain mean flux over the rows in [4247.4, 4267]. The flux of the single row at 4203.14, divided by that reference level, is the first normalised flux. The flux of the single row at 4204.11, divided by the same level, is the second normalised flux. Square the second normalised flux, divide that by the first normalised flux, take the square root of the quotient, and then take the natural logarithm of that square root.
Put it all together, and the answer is 0.01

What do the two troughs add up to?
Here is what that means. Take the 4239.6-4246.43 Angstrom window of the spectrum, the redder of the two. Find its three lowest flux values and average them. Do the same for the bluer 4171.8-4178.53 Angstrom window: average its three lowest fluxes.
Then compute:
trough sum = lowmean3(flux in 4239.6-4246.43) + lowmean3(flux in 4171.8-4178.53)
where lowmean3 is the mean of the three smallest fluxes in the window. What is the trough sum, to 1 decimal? 35.5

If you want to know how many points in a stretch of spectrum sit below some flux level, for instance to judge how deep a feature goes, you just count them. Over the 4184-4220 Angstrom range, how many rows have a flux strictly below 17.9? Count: 13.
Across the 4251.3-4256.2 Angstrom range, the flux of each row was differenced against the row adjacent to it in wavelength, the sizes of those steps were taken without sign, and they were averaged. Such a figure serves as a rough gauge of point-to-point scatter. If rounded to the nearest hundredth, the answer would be 0.59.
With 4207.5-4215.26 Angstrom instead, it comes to 0.50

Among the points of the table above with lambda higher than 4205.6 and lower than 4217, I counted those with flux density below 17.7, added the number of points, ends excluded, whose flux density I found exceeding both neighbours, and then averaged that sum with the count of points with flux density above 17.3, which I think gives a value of 7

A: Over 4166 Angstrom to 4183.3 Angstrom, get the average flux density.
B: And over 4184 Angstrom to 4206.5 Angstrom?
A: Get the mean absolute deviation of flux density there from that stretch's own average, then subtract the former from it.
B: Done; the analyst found -17.9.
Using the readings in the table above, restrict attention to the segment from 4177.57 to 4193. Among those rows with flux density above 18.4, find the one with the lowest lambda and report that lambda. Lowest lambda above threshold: 4178.05 Angstrom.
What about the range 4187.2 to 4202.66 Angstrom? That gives 4193.47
